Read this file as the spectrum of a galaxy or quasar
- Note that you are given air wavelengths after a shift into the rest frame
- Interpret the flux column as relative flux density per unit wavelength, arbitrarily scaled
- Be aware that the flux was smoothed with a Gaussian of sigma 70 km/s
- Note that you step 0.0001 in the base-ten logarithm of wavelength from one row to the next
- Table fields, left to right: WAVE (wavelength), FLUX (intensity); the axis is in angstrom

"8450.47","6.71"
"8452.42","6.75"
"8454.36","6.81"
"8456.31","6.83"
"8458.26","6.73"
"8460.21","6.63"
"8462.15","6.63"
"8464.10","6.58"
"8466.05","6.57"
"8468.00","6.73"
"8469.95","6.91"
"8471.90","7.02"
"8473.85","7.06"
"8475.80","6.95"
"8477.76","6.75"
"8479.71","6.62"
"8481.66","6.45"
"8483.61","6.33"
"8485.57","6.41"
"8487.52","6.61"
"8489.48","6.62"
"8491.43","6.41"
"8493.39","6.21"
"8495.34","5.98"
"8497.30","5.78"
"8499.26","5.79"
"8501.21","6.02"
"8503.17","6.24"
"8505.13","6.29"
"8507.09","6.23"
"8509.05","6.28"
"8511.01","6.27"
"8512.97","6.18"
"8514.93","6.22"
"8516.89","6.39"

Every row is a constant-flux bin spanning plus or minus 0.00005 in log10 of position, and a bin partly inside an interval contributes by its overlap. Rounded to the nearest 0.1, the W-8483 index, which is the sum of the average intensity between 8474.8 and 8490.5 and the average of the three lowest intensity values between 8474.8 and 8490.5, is 13.0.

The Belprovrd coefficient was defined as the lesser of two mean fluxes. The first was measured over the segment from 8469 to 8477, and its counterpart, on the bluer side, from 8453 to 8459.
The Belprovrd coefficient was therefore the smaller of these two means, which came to 6.79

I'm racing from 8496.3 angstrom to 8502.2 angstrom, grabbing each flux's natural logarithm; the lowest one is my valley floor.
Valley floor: 1.75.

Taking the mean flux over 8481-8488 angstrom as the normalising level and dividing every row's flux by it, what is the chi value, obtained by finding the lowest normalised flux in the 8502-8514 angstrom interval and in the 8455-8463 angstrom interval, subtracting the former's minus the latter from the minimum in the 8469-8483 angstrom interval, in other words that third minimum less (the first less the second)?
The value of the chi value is 1.07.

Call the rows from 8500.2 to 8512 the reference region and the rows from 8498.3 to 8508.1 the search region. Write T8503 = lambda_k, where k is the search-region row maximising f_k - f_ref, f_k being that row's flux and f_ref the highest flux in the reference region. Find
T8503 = 8505.13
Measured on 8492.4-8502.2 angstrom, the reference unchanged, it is 8493.39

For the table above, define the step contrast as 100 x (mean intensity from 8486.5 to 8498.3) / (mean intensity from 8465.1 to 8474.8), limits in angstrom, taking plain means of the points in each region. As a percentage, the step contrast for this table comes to 91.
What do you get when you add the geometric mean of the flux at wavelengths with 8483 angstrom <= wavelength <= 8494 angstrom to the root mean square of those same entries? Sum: 12.9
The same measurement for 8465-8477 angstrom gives 13.7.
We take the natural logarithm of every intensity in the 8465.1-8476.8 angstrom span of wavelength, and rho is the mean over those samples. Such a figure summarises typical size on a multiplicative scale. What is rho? 1.93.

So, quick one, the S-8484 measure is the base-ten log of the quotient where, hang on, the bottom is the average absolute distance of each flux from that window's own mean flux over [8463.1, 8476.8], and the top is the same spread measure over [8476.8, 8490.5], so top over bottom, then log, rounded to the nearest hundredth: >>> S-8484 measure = -0.15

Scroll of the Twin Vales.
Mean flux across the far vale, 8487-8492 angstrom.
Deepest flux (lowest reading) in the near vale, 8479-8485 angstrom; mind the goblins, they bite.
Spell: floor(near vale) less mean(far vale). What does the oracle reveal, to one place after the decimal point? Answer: -0.2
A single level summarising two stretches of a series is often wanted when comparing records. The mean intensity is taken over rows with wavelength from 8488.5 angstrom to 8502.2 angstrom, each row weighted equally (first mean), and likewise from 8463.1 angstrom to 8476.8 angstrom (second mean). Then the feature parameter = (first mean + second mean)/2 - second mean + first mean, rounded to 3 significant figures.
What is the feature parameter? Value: 5.76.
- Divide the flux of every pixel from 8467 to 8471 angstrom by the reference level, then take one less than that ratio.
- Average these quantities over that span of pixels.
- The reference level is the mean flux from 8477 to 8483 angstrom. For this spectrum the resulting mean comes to 0.03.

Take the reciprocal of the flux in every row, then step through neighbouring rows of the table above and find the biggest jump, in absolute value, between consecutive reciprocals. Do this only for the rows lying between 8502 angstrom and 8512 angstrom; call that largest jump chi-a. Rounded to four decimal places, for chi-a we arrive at 0.0015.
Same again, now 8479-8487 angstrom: 0.0040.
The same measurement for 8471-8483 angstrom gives 0.0043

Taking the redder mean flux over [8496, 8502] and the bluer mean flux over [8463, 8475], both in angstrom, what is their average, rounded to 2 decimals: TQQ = 6.34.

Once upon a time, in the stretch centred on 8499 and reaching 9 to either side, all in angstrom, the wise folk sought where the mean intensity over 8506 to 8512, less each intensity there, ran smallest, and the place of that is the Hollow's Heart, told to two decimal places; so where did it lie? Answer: 8491.43 angstrom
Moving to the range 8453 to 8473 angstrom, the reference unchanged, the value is 8471.90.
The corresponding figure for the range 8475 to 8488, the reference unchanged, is 8475.80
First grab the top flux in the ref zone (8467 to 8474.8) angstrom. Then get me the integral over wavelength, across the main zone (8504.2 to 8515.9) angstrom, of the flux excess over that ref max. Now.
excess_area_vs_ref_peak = -10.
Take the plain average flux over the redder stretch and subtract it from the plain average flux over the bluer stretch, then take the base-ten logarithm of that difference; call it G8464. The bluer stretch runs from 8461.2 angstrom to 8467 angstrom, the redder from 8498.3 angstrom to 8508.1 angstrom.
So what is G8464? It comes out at -0.32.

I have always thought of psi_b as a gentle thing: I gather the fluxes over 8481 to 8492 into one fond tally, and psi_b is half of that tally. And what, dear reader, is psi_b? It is 19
